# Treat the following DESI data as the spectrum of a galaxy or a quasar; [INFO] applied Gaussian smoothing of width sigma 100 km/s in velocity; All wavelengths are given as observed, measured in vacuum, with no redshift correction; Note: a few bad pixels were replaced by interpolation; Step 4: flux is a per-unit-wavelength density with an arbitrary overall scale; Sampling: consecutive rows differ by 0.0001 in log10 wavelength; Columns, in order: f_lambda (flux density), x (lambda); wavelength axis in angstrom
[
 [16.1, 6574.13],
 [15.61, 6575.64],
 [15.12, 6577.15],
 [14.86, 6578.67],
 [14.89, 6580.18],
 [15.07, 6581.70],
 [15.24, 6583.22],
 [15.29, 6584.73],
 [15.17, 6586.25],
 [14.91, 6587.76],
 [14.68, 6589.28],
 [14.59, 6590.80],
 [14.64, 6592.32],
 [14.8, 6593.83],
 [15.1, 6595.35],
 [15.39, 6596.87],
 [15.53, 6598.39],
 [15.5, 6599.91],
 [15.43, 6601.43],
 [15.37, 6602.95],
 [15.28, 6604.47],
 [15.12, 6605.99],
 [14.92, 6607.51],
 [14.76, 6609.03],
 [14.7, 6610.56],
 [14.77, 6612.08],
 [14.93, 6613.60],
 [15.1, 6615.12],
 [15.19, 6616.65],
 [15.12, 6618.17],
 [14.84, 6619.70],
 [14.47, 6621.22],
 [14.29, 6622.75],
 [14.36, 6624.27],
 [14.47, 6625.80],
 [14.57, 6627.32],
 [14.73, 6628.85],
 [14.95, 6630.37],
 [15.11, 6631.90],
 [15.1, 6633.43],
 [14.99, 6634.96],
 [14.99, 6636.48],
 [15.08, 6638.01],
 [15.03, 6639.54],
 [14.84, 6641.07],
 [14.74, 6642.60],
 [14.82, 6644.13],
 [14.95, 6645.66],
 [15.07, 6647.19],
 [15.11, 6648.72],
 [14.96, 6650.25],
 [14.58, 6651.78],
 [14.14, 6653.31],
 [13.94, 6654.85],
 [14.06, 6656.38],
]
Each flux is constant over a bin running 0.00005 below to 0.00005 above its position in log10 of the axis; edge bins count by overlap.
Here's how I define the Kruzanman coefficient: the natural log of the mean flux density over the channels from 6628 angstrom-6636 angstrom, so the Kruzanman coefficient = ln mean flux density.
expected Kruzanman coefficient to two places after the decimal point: 2.71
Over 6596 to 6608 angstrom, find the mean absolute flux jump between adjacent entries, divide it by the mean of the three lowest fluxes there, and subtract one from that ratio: -0.993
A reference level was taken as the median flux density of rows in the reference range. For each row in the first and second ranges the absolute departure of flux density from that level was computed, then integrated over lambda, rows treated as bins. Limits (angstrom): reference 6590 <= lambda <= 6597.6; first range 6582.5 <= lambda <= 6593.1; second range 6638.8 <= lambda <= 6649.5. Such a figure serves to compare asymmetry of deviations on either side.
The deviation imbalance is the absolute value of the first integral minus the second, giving 1.2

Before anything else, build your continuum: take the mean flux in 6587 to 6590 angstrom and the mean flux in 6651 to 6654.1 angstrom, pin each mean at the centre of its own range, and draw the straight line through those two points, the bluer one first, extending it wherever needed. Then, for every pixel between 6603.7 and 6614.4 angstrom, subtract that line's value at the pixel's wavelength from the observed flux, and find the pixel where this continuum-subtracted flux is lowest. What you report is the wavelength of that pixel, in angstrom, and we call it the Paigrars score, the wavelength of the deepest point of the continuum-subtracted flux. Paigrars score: 6610.56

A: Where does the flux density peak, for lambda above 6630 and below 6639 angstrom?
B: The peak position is 6631.90 angstrom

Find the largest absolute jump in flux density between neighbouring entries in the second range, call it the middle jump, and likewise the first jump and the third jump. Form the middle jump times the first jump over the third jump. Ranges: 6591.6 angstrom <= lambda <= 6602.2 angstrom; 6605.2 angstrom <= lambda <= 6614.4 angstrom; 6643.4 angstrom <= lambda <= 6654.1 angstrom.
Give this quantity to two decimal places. 0.14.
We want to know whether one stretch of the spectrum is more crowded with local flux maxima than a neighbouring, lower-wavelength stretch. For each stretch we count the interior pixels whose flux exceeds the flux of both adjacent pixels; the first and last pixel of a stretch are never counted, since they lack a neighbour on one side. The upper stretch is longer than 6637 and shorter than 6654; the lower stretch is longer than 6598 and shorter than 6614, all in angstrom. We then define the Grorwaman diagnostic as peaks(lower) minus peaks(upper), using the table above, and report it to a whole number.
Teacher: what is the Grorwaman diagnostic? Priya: -1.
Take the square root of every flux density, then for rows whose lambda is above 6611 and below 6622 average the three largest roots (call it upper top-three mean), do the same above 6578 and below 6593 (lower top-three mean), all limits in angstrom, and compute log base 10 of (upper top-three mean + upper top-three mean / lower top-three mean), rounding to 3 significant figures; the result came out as 0.689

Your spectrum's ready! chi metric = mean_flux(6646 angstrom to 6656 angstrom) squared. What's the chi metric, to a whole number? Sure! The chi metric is 214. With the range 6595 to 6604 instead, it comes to 237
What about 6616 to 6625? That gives 216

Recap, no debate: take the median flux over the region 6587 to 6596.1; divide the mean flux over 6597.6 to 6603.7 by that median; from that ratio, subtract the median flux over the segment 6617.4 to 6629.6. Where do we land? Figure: -13.47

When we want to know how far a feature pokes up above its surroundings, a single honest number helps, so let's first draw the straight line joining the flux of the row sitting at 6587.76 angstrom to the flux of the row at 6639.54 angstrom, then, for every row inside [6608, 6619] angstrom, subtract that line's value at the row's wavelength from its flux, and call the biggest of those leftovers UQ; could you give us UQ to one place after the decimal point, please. 0.2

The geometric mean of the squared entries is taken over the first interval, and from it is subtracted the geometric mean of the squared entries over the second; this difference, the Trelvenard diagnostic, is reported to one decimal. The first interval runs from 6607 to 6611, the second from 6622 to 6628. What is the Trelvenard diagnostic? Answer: 10.8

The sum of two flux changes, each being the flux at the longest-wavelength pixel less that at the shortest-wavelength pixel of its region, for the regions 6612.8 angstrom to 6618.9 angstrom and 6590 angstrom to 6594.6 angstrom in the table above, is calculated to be 0.40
